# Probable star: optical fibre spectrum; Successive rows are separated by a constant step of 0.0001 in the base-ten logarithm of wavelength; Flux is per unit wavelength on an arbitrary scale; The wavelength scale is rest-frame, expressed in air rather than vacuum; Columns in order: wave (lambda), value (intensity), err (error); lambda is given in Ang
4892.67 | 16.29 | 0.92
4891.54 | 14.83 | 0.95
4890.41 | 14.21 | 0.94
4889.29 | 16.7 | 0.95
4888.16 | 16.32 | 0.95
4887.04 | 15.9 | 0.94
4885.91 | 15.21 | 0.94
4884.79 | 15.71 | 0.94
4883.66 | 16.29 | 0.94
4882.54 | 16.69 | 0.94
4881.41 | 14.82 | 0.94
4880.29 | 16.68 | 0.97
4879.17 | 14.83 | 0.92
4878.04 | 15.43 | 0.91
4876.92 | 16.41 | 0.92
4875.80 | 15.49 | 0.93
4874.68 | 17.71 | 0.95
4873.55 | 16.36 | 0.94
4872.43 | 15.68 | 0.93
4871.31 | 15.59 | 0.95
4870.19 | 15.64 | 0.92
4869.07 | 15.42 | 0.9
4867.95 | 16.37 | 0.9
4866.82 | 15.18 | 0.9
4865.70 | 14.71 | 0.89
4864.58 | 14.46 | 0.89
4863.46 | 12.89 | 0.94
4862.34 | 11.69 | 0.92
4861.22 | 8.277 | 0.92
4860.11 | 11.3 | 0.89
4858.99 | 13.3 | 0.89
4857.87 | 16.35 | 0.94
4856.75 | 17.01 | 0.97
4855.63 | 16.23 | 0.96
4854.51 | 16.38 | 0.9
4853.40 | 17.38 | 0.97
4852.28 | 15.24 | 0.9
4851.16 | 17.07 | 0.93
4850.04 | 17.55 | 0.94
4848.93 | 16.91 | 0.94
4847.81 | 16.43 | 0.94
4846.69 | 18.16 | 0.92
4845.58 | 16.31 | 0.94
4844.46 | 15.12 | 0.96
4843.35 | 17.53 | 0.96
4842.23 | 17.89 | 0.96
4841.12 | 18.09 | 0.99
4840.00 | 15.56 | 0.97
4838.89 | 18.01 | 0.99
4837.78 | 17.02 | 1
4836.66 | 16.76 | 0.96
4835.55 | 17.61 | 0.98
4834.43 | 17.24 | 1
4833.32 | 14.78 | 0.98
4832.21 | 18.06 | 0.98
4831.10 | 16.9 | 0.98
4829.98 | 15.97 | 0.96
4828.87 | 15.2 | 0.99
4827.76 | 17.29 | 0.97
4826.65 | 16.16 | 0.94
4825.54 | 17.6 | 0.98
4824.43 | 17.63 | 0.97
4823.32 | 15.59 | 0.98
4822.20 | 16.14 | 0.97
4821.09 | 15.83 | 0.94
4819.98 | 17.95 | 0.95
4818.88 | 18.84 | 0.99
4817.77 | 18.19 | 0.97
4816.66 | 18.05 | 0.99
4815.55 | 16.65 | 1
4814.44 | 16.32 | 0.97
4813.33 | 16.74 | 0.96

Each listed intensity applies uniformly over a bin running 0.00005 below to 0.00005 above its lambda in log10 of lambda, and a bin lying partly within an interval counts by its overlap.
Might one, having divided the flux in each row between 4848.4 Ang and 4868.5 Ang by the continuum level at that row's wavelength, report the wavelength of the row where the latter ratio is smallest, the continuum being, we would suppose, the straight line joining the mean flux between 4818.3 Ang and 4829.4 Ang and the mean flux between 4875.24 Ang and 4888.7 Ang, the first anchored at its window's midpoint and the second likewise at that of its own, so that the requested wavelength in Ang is 4861.22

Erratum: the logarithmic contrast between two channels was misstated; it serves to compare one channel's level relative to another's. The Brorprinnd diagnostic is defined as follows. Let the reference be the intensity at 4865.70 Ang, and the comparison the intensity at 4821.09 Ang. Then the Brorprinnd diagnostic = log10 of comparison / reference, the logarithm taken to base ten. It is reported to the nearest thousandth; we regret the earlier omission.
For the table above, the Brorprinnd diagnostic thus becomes 0.032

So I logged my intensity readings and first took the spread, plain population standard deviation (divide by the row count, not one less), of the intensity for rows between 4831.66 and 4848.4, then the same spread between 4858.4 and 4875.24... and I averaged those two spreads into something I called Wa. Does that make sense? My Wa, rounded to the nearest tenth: 1.7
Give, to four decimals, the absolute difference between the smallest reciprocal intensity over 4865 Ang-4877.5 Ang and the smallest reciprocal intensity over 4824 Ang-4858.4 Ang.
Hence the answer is 0.0014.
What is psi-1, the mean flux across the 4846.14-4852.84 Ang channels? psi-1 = 16.9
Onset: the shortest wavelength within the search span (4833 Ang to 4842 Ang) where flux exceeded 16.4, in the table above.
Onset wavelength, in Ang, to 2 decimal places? 4834.43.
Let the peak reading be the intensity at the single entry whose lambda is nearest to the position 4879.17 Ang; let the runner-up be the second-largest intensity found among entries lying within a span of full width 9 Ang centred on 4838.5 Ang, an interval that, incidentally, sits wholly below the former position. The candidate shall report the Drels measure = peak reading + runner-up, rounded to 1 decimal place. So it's 32.8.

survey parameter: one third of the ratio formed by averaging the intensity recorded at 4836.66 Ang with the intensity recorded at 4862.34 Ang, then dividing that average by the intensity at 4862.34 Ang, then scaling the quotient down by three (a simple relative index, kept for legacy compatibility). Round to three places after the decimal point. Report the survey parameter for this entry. 0.406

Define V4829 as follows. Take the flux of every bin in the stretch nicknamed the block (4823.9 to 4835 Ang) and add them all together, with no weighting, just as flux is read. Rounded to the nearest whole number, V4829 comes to 167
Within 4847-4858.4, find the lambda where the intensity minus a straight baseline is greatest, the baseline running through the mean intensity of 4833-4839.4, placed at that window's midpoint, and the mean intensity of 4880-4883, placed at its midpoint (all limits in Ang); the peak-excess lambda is 4850.04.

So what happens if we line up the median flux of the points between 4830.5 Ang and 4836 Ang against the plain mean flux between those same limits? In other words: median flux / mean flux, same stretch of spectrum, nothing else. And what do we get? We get 1.02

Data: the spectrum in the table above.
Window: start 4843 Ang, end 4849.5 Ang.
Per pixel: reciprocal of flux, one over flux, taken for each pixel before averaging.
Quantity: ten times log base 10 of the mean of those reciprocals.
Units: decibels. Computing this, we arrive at -12.2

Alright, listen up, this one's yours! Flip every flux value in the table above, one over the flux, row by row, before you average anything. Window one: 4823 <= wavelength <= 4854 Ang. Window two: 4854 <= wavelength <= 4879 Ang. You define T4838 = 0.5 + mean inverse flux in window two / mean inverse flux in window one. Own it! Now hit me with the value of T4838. 1.66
